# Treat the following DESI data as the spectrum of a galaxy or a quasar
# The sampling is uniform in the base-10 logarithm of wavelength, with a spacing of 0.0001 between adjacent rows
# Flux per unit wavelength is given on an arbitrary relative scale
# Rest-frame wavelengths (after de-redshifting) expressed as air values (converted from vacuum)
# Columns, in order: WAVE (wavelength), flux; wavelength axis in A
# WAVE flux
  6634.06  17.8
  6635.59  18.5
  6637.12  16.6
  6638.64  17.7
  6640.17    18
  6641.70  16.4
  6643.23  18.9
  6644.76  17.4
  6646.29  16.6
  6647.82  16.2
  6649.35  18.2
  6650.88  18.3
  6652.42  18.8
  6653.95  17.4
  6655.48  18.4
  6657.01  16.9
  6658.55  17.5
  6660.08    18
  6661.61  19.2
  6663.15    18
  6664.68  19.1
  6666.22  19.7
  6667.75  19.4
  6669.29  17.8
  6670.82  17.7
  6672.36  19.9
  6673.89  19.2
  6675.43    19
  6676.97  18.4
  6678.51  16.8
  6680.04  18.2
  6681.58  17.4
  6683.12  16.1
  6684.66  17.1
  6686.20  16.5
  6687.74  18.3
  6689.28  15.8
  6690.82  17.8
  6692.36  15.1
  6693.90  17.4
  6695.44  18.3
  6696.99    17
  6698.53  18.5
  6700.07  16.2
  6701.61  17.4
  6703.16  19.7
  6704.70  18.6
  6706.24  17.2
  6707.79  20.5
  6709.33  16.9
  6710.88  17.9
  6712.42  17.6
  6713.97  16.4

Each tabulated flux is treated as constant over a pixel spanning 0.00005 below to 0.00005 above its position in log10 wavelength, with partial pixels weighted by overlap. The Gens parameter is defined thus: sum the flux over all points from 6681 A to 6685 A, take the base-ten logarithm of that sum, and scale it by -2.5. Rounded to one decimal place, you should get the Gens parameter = -4.3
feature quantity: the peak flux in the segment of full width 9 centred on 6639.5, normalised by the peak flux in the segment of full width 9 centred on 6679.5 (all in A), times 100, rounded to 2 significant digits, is 99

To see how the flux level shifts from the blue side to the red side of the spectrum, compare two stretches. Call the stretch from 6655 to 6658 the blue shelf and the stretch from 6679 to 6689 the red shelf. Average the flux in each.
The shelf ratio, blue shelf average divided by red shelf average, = 1.02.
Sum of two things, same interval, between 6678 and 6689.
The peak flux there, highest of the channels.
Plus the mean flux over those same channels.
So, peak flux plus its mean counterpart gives 35.5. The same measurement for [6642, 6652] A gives 36.5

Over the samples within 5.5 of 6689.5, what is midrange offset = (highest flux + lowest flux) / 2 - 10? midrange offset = 6.7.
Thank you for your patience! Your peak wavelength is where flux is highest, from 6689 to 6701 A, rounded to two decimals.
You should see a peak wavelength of 6698.53 A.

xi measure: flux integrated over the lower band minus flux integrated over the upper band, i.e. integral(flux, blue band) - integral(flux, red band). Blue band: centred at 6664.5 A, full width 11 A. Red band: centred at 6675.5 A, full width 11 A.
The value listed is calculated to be 3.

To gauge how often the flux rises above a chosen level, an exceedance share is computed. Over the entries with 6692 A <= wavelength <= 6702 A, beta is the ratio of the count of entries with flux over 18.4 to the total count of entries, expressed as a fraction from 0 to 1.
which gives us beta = 0.1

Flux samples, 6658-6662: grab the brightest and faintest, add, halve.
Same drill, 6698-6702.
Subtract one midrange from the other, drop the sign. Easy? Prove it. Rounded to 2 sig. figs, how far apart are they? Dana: 1.0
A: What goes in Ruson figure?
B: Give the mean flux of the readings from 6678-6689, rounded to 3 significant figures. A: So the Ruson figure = 17.2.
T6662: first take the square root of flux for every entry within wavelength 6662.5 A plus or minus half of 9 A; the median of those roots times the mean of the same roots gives 18.6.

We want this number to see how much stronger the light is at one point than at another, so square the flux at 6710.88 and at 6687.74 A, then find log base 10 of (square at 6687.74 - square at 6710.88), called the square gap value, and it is 1.16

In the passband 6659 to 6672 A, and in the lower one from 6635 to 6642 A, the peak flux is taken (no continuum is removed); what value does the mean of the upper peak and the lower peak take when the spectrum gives 19.1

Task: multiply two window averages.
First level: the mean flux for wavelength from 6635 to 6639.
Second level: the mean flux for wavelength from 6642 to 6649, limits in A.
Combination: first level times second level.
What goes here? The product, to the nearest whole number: 304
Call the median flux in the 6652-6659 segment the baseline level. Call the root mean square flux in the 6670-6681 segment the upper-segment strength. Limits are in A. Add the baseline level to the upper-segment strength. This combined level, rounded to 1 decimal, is 36.0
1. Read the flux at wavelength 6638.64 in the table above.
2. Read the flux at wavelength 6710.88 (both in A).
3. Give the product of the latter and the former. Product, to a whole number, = 317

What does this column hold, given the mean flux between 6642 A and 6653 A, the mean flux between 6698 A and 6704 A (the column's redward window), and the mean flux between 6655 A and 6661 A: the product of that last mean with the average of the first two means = 316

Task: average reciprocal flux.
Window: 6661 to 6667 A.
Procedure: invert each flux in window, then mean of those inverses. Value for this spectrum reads 0.0527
